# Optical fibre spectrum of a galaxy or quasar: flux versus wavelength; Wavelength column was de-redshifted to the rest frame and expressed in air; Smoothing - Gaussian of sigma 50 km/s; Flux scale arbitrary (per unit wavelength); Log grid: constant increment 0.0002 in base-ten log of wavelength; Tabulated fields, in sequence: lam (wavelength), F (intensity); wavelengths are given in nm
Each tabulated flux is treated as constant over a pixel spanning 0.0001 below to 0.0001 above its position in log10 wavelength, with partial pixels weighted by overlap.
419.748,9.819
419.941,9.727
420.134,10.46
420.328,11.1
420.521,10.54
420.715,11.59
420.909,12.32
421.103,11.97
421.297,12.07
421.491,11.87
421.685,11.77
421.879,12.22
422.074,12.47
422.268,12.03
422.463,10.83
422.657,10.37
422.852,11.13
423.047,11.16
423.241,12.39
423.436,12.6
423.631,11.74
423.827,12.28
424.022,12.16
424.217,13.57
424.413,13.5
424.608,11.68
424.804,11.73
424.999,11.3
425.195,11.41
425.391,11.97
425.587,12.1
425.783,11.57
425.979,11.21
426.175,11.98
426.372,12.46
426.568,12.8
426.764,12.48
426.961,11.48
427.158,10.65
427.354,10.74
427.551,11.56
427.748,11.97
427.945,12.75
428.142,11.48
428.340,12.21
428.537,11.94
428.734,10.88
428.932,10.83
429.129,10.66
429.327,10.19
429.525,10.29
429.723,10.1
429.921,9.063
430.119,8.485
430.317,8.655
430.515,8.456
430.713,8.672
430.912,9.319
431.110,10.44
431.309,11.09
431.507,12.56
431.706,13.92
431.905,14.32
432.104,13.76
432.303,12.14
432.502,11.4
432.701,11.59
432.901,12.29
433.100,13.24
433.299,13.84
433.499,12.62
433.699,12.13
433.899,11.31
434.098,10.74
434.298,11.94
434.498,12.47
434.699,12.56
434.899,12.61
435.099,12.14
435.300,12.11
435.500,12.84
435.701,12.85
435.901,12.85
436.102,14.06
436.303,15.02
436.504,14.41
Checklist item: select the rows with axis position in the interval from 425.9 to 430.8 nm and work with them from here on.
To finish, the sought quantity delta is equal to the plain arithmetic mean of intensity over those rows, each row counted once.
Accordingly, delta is 10.9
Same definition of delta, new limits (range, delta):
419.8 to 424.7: 11.7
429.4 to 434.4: 11.3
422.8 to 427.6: 11.9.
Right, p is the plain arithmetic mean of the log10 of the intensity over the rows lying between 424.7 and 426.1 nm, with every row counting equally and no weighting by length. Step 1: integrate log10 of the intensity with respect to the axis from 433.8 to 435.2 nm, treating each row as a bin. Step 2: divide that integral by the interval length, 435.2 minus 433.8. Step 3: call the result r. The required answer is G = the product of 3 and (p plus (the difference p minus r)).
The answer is 3.16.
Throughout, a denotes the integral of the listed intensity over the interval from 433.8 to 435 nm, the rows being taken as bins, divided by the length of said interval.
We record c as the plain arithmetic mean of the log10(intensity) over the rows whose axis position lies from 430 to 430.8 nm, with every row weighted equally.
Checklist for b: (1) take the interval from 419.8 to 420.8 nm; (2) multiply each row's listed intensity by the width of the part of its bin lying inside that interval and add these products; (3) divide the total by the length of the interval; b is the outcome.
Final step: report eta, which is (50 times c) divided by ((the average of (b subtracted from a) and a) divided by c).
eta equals 6.6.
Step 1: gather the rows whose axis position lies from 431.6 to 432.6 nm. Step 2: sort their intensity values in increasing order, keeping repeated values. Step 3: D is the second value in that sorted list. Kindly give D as 12.14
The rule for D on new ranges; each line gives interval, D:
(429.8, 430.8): 8.485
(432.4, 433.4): 11.59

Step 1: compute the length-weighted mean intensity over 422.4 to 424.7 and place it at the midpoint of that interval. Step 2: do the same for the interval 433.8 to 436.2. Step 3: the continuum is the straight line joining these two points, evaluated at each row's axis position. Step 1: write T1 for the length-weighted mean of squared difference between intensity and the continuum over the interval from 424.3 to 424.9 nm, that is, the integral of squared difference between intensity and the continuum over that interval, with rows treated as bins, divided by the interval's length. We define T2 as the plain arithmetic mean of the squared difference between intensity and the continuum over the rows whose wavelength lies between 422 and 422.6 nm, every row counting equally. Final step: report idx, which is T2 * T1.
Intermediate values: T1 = 0.85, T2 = 0.5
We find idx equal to 0.44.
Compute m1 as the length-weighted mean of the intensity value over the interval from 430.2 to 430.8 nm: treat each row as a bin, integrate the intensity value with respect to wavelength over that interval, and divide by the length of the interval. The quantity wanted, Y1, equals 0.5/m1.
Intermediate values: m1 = 8.6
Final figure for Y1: 0.0581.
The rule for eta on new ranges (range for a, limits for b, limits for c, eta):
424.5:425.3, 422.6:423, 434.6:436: 9.8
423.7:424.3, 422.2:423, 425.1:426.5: 8.1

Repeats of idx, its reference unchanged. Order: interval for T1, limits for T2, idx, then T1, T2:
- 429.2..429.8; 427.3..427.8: 2.83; 3.87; 0.7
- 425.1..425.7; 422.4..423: 0.19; 0.13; 1.5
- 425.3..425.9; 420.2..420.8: 0.08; 0.10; 0.8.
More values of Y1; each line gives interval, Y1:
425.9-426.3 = 0.0429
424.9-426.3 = 0.0429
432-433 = 0.0408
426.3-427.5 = 0.0425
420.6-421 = 0.0421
